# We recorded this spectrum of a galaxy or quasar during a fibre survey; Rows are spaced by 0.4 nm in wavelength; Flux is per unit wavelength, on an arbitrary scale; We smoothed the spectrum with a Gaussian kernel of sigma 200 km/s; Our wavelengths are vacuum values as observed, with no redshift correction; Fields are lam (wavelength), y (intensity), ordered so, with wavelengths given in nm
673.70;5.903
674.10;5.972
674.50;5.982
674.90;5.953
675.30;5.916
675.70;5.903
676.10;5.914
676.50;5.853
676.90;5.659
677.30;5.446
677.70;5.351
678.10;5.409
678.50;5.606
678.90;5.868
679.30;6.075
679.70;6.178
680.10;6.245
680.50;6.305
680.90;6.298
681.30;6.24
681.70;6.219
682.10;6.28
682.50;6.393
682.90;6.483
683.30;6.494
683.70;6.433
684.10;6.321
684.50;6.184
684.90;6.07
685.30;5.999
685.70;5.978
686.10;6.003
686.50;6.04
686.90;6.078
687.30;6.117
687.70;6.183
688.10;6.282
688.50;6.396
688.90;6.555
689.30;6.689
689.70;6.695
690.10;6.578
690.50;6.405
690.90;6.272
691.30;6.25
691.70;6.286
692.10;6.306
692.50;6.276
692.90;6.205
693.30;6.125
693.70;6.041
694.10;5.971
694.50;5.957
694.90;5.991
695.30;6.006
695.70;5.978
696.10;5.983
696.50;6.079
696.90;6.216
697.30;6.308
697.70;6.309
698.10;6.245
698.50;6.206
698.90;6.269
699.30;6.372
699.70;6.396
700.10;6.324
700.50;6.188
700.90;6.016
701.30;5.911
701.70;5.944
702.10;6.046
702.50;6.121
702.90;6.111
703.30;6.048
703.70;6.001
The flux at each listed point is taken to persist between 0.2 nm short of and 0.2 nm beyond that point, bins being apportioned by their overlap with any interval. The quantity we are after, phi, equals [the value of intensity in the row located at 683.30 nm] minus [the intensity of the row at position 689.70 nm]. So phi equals -0.2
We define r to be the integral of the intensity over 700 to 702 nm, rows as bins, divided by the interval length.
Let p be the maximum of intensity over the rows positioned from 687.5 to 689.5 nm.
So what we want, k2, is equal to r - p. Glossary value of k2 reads -0.6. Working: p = 6.689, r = 6.06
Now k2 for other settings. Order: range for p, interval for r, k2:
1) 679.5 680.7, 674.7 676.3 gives -0.4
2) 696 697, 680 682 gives 0.0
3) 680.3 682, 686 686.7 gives -0.3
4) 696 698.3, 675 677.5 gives -0.5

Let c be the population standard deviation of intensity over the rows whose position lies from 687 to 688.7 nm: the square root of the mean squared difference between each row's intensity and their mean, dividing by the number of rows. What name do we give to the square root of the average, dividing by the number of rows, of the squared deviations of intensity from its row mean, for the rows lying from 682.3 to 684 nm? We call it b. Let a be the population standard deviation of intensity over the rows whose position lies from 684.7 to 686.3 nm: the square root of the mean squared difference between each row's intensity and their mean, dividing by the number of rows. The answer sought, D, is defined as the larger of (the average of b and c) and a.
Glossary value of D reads 0.073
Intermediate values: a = 0.03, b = 0.0405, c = 0.11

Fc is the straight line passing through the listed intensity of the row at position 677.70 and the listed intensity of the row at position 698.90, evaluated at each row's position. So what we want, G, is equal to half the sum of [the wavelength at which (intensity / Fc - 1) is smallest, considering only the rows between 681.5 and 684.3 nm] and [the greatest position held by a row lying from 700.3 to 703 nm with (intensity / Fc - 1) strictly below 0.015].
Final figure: 693.50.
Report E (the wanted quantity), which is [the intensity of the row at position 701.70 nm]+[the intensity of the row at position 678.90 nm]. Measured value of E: 11.8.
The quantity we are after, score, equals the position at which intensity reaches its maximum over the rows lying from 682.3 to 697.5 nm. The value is 689.70 nm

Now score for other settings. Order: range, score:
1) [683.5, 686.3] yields 683.70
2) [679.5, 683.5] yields 683.30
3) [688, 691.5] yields 689.70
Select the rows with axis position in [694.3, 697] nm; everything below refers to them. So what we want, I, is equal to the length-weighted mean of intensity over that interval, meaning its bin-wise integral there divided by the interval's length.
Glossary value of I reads 6.0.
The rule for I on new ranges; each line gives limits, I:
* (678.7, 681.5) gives 6.2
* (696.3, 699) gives 6.2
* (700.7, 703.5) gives 6.0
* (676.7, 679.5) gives 5.6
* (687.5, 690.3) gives 6.5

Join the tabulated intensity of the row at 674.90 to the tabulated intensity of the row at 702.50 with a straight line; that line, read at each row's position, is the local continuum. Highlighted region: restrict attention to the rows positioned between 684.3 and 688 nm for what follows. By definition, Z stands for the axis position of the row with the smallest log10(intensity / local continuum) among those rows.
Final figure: 685.70 nm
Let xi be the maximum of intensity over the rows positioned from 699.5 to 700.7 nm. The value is 6.396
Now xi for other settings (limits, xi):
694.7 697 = 6.216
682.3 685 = 6.494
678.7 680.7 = 6.305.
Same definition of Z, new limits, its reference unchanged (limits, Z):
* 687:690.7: 687.30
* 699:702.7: 701.30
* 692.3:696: 694.50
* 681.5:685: 684.90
